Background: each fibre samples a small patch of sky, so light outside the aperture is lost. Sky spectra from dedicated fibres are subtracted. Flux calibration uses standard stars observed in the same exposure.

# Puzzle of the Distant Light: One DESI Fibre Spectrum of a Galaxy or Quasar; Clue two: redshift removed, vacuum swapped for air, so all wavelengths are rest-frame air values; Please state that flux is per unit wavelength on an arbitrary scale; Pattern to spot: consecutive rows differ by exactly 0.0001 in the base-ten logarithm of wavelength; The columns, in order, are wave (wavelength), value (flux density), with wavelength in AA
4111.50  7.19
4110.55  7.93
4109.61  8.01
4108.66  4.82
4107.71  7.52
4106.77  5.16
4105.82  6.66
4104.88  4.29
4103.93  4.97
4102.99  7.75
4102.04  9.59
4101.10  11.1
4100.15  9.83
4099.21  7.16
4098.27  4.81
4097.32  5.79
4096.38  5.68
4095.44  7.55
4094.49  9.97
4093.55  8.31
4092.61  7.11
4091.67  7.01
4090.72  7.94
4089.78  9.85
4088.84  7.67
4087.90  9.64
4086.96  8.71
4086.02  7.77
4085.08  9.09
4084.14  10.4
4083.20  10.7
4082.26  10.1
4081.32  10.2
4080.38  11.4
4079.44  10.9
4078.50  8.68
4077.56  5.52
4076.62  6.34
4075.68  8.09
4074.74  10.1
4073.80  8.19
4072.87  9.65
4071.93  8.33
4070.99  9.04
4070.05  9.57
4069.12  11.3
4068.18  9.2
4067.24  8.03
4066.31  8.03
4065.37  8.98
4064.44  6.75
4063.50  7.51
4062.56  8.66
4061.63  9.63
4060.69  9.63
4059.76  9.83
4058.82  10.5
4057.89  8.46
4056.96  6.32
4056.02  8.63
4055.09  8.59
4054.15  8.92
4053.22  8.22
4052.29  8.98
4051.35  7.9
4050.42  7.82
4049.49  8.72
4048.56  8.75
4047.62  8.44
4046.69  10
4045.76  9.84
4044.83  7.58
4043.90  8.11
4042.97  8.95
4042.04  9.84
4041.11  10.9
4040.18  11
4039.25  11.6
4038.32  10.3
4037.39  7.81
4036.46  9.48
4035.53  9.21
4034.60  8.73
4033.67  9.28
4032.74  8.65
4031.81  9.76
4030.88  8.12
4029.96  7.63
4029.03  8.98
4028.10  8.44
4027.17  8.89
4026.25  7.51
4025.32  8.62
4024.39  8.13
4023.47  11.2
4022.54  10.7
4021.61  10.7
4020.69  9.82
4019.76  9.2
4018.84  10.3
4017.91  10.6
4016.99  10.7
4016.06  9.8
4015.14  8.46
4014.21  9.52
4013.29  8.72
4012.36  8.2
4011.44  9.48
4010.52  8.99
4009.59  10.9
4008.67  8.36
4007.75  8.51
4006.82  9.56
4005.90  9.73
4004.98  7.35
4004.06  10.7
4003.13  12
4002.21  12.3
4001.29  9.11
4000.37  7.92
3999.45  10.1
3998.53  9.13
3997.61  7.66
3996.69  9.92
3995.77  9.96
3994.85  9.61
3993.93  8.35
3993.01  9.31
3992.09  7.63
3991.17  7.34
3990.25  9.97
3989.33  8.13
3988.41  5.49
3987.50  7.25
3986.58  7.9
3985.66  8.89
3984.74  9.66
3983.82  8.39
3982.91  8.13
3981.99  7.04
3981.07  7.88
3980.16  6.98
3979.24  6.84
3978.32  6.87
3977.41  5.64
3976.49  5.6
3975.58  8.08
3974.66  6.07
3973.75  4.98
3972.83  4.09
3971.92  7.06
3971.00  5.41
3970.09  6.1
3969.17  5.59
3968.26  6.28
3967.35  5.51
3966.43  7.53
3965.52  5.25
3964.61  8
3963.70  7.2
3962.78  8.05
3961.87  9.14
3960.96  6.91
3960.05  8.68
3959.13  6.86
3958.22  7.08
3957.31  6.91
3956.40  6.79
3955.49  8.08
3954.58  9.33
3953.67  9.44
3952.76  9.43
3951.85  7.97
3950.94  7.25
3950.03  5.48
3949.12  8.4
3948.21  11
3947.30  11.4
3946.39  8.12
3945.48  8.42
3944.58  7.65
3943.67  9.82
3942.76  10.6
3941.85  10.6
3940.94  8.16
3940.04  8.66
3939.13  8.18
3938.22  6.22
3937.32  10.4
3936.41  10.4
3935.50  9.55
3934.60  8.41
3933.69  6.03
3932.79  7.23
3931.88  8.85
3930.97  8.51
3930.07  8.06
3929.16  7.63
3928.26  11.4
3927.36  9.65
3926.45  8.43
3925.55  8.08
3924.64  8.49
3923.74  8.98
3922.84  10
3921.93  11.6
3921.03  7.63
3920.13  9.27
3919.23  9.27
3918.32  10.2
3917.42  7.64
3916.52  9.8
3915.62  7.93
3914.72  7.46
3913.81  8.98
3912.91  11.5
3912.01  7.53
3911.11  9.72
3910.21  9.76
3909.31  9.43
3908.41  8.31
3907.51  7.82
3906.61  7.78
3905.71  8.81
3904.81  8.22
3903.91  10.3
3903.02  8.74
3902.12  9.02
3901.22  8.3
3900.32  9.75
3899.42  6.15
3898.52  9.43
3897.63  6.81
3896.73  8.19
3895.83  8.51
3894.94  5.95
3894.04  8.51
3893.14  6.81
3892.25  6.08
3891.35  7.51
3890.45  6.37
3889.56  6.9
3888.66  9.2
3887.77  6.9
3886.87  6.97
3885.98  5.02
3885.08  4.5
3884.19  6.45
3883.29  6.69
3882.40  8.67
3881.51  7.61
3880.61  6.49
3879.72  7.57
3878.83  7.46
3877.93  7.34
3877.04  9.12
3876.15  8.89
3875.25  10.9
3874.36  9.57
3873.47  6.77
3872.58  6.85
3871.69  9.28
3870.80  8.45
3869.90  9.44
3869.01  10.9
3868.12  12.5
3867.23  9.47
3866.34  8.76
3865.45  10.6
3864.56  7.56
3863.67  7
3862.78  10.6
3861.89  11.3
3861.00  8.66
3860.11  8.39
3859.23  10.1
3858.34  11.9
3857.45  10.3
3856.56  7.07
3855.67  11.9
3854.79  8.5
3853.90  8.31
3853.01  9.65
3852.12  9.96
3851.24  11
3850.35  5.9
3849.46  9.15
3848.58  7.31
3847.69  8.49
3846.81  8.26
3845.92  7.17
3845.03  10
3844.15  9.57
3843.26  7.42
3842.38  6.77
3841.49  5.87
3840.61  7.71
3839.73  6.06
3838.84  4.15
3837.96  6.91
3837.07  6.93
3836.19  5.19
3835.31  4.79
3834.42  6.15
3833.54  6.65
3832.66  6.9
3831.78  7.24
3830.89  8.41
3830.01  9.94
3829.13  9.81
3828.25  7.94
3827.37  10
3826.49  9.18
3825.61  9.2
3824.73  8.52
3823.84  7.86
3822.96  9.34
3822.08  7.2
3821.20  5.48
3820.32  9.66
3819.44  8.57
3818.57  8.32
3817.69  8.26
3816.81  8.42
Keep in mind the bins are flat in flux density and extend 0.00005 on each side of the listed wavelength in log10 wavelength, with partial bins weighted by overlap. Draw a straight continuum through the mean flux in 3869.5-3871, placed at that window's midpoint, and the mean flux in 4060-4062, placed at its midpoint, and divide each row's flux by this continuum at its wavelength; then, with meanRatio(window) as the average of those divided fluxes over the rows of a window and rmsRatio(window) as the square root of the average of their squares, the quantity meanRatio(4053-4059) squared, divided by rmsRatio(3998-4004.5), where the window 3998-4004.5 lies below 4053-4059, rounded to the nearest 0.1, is 0.7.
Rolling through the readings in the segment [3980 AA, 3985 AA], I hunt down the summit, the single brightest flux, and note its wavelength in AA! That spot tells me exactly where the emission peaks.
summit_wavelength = 3984.74 AA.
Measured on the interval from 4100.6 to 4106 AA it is 4101.10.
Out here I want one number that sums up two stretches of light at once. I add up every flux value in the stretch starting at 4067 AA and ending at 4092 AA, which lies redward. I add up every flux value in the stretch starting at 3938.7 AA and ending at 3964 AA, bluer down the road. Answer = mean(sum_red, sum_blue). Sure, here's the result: 240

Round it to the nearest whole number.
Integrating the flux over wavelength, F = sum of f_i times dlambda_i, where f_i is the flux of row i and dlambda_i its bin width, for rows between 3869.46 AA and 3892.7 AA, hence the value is 176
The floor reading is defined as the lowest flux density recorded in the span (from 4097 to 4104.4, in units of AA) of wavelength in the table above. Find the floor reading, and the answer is 4.81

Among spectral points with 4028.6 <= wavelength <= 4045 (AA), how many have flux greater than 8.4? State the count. 13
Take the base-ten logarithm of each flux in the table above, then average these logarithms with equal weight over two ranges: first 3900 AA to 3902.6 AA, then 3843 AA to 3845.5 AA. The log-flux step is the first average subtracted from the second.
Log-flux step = 0.00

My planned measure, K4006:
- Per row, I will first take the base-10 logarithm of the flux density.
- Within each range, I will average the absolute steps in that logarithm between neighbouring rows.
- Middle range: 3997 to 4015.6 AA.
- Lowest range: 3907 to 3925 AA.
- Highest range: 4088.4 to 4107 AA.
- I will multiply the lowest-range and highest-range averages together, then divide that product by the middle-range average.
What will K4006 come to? 0.11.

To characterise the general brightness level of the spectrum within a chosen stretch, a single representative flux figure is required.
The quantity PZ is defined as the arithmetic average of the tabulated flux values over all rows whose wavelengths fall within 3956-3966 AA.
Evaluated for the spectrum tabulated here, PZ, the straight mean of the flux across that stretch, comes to 7.4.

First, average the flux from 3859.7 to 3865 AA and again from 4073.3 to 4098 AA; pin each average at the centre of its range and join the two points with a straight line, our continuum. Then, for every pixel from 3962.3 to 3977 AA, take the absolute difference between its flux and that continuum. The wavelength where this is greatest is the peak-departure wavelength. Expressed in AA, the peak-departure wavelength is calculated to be 3972.83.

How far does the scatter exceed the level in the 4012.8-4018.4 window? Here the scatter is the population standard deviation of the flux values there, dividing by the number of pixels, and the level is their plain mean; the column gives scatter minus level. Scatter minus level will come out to -8.8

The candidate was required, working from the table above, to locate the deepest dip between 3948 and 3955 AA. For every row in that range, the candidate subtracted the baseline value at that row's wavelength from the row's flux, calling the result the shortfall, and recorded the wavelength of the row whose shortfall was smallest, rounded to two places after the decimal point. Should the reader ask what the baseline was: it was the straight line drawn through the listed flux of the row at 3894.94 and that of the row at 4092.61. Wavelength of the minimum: 3950.03 AA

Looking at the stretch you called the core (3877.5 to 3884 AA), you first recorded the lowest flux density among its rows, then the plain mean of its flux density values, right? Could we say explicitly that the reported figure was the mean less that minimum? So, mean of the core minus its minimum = 0.9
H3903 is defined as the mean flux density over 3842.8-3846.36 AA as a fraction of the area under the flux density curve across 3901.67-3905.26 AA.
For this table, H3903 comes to 0.26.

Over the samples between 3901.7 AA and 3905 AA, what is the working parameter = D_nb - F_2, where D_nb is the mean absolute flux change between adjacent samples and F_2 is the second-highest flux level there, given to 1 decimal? -7.7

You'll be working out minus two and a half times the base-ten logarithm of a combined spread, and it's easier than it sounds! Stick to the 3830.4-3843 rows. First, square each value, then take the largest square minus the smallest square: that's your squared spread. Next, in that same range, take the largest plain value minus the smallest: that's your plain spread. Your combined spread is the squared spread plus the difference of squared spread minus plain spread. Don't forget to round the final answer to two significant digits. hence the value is -5.0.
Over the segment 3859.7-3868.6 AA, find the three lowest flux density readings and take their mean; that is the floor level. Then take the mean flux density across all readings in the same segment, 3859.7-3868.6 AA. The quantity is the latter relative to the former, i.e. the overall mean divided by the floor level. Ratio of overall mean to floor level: 1.24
